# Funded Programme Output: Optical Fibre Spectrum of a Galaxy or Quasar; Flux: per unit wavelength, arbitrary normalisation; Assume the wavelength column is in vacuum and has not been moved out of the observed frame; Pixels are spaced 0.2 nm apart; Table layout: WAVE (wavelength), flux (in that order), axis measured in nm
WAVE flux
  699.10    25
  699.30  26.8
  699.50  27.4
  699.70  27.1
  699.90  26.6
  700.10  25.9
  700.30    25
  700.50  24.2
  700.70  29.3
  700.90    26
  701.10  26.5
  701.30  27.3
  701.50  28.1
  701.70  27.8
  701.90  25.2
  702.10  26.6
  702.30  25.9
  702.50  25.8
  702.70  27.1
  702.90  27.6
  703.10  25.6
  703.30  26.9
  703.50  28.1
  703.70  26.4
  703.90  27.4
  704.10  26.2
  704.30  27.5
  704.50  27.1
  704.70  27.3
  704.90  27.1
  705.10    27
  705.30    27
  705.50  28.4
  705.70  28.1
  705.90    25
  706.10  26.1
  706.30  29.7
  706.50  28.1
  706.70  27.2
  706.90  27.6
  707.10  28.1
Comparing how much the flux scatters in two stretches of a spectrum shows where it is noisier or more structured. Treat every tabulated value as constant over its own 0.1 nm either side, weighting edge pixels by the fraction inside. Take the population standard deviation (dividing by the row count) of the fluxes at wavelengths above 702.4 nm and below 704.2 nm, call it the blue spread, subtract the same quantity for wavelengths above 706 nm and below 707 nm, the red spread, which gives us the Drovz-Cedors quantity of -0.38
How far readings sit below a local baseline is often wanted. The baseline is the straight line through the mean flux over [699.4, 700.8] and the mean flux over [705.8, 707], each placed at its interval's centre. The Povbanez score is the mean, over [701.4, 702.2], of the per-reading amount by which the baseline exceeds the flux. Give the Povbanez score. -0.2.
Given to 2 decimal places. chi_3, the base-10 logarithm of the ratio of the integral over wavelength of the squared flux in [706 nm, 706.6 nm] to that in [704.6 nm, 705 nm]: 0.20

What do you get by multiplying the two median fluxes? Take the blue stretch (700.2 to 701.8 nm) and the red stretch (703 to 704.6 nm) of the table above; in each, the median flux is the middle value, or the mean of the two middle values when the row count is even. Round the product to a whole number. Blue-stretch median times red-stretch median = 726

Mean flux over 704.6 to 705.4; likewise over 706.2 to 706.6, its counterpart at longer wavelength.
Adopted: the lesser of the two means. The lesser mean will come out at 27.1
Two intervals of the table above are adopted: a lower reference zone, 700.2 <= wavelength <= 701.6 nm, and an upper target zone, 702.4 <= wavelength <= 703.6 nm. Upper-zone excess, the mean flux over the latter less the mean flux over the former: 0.2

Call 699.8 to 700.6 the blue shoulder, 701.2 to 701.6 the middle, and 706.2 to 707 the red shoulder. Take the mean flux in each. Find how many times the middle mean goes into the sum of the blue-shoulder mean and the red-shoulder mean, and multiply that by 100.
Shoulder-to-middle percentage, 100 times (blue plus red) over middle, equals 193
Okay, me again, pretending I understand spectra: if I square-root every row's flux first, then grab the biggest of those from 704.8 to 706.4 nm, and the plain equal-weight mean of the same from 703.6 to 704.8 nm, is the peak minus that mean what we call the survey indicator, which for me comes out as 0.26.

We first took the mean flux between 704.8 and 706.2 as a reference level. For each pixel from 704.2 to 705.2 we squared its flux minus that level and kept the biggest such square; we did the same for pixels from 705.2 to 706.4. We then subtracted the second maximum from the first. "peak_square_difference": -7.2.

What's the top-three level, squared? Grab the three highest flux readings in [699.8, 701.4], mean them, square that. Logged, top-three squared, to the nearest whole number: 769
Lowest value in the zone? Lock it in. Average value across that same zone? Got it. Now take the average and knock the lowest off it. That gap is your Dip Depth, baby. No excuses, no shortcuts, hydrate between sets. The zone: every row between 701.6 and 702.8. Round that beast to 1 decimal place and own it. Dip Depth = 1.2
